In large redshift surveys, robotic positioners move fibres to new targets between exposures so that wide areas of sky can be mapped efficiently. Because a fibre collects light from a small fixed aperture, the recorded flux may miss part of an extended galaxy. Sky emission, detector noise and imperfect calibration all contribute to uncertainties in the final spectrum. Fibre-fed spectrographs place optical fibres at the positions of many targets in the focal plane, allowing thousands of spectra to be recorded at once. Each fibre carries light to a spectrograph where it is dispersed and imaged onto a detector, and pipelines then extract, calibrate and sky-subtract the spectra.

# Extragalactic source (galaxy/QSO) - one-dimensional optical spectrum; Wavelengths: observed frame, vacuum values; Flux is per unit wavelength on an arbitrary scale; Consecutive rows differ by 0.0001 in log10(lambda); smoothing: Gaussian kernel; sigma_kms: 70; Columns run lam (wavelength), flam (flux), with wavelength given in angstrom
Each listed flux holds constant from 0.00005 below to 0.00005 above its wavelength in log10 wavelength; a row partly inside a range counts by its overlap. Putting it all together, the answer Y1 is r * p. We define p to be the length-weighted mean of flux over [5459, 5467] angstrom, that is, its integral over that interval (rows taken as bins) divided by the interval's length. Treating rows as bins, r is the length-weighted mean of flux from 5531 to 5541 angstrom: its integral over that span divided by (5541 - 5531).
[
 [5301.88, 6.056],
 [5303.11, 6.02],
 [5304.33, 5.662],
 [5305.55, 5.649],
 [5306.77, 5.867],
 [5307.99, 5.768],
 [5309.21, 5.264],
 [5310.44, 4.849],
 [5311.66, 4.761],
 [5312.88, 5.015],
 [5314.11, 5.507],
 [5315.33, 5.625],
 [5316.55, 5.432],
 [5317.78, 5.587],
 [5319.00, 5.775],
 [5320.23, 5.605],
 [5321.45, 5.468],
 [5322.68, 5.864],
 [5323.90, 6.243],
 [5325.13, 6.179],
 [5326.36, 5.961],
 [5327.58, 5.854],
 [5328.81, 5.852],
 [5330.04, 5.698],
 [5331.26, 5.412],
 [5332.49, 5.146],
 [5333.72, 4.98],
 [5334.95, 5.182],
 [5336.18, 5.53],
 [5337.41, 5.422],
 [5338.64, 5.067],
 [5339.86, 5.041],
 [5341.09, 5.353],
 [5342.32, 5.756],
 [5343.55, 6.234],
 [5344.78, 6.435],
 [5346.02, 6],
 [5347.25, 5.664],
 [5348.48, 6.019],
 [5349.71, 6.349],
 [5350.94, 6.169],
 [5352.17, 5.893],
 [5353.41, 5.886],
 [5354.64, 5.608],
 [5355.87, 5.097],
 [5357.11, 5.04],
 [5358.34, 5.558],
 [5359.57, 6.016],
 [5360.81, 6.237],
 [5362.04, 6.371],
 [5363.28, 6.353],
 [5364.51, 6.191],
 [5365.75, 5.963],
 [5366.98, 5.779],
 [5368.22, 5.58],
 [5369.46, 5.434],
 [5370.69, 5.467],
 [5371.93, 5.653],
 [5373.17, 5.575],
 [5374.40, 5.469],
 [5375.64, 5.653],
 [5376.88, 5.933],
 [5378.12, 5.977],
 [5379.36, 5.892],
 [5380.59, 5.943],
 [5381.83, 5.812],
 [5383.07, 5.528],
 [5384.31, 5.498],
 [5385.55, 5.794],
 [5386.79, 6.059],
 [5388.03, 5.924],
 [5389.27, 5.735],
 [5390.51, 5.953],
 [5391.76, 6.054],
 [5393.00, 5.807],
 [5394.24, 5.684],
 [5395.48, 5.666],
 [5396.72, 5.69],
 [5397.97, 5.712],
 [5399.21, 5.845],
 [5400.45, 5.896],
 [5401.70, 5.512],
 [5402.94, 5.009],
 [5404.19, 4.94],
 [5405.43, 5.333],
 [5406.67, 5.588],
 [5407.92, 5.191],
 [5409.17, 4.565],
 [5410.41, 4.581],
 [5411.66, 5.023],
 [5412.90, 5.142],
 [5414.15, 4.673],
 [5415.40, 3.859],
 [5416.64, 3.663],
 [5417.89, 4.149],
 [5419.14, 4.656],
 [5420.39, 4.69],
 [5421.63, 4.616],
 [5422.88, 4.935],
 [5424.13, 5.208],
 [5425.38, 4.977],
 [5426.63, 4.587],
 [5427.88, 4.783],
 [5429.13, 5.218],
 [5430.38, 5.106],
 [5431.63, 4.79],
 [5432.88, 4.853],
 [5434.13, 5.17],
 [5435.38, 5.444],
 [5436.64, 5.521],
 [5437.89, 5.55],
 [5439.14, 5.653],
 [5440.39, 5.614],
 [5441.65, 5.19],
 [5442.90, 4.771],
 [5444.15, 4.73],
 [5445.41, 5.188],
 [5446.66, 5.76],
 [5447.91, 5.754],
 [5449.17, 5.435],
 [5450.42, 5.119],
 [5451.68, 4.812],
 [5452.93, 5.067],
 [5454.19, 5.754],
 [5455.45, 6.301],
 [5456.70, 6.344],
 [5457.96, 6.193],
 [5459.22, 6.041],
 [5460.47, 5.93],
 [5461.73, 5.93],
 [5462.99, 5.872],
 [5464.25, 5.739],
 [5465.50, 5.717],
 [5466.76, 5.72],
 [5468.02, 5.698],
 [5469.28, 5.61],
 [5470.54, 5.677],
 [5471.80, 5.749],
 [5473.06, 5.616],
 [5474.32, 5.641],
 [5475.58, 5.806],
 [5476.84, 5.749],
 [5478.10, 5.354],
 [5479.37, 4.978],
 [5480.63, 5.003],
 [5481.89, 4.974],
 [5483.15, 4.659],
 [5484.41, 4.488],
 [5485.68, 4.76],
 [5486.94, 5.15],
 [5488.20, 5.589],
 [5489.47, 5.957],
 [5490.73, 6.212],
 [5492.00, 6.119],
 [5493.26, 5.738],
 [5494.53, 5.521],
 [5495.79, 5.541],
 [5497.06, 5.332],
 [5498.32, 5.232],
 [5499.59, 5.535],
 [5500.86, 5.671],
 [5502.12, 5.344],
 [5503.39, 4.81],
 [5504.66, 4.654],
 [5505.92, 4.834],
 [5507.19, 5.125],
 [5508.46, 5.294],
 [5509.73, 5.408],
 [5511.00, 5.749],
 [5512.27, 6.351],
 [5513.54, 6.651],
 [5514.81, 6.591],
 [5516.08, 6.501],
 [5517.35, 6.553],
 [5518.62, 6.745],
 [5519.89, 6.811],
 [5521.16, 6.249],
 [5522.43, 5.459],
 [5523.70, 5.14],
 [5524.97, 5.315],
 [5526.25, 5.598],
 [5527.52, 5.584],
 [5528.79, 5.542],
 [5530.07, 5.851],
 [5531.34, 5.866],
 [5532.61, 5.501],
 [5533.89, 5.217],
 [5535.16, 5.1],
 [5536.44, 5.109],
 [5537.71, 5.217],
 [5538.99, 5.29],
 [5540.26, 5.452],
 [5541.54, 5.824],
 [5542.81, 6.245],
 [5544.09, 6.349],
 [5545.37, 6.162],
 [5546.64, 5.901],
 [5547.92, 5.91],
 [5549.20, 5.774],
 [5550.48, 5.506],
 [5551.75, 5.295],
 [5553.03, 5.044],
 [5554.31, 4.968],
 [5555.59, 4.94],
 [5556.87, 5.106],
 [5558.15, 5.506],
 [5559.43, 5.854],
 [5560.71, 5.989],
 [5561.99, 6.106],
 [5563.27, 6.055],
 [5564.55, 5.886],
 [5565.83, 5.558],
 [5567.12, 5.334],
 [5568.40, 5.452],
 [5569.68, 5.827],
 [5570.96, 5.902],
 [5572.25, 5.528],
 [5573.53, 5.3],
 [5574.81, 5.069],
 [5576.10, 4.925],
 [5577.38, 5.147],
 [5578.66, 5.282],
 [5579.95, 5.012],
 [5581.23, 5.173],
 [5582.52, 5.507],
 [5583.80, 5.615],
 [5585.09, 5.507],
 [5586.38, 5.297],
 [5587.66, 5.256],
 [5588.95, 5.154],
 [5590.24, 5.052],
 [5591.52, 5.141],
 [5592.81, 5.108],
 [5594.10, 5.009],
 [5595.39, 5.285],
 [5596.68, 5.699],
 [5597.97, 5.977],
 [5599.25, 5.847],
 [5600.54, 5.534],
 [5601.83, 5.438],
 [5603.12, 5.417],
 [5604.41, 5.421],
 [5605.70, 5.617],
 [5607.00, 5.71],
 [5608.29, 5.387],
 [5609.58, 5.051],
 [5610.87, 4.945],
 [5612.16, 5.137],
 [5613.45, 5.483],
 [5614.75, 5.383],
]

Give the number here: 31.2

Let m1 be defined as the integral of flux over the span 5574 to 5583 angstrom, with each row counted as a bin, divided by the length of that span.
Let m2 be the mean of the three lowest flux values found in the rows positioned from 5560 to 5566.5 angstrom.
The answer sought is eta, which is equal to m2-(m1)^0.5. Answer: 3.5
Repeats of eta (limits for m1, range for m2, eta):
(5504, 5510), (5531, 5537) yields 2.9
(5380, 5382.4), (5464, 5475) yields 3.2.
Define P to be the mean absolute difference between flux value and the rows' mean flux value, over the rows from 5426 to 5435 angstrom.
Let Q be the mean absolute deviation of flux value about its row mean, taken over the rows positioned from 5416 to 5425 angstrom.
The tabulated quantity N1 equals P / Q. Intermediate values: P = 0.20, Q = 0.37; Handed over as 0.54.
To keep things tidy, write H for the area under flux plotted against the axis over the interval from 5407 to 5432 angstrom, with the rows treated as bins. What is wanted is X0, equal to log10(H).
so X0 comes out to 2.07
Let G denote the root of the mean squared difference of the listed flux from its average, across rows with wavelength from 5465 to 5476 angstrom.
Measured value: 0.06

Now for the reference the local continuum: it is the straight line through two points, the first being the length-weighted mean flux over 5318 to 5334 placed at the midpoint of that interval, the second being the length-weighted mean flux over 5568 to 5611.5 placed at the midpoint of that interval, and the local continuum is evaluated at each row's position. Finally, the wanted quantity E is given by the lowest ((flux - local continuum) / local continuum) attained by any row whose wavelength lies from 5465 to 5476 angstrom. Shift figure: 0.02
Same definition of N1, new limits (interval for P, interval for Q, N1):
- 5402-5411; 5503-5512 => 0.95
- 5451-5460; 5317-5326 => 2.07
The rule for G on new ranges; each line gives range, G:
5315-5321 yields 0.11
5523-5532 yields 0.24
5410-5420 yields 0.50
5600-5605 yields 0.05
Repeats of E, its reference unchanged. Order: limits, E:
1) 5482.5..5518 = -0.18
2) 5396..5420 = -0.34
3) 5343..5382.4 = -0.11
